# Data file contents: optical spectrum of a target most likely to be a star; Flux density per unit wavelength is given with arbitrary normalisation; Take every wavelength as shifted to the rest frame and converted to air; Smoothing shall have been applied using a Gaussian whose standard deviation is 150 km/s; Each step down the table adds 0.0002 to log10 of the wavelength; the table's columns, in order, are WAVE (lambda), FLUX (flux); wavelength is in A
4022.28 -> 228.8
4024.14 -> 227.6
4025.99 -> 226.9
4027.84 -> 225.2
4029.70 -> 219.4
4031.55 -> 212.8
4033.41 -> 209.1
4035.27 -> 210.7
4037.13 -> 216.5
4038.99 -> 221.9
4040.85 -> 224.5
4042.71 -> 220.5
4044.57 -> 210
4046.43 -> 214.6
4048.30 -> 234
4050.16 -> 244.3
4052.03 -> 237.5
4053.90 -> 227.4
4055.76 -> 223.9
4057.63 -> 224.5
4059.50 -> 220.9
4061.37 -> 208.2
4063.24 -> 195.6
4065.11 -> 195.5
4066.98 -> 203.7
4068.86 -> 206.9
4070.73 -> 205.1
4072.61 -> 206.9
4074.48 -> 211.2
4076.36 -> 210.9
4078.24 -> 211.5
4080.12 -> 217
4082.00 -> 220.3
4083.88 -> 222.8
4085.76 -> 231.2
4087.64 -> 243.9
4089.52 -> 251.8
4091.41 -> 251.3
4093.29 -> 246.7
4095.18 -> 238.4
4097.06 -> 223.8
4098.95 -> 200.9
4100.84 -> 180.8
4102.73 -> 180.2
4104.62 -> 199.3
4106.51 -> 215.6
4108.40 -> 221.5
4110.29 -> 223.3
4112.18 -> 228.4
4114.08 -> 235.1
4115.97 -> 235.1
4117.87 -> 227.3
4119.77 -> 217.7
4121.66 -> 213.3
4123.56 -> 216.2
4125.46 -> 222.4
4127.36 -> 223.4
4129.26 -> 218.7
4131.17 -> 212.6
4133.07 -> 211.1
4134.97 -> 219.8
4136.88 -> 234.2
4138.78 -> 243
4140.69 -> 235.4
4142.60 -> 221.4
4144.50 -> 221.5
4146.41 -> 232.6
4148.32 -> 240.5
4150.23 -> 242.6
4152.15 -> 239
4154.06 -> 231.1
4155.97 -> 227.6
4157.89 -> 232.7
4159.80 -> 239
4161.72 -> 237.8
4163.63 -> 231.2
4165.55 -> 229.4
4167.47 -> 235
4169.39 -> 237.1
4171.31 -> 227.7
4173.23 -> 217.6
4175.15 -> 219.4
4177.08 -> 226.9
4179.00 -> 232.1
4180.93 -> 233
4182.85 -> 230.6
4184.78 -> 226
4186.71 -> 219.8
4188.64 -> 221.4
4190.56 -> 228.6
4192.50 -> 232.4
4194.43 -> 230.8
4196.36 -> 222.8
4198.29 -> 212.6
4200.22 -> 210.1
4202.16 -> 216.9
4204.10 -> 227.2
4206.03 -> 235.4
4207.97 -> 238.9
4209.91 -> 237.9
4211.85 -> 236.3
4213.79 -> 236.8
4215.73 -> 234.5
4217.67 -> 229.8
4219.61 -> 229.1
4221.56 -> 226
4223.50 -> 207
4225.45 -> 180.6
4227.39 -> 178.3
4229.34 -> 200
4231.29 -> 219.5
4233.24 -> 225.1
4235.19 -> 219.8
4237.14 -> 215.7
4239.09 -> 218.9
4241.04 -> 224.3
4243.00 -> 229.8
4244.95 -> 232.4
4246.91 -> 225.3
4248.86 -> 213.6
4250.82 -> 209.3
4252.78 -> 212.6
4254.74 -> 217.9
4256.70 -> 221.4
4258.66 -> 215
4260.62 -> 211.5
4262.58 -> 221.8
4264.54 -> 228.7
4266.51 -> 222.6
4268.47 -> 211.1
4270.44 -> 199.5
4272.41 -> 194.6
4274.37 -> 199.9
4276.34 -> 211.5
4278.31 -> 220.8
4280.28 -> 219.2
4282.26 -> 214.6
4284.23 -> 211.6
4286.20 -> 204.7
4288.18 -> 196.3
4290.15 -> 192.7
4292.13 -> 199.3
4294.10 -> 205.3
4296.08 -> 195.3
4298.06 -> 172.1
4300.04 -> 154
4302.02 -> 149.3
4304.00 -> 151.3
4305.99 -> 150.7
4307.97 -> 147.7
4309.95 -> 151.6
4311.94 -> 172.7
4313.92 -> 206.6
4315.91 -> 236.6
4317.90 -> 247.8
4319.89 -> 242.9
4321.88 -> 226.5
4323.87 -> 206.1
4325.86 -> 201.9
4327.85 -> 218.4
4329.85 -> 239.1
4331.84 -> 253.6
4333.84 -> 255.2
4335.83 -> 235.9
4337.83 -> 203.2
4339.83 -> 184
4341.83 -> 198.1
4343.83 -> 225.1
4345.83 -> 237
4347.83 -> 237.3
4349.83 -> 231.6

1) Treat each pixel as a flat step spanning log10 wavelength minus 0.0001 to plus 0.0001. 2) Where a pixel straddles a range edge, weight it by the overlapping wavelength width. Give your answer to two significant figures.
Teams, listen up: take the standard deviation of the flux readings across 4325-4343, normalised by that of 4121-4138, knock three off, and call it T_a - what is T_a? 0.63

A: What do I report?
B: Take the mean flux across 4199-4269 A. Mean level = 220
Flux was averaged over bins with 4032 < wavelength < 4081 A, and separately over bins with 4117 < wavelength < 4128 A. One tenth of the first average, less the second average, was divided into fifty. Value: -0.252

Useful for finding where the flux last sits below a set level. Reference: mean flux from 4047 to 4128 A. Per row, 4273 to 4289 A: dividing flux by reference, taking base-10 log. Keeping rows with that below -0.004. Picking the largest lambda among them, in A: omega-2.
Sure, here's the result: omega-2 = 4288.18 A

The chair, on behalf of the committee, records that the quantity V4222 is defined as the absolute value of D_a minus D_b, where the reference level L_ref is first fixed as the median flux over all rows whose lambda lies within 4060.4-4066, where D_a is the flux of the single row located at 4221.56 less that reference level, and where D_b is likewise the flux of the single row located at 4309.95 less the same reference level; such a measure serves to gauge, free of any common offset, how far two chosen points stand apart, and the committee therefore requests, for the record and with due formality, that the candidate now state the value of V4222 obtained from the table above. 74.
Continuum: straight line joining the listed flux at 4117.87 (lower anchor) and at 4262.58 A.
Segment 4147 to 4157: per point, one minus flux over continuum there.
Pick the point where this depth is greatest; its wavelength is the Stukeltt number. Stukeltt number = 4155.97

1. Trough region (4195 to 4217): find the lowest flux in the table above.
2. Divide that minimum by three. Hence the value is 70.0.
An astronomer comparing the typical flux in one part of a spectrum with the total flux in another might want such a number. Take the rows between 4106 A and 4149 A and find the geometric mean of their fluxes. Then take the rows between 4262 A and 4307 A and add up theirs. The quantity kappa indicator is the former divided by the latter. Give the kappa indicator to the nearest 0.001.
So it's 0.050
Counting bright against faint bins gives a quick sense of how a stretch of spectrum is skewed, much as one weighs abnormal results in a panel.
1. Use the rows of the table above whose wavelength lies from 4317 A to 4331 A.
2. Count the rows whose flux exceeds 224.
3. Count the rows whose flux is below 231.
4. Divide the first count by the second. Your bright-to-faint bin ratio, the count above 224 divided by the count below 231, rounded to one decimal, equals 1.0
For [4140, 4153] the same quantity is 2.5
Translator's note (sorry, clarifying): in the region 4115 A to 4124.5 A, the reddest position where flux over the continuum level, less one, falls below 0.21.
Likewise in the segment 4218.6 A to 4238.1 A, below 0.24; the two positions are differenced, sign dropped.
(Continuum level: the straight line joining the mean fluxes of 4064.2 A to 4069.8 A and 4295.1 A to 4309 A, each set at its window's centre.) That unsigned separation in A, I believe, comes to 105.8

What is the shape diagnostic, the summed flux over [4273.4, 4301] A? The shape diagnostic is 2797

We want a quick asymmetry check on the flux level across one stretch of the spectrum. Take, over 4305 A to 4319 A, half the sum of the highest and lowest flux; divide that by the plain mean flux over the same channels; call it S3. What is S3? 1.05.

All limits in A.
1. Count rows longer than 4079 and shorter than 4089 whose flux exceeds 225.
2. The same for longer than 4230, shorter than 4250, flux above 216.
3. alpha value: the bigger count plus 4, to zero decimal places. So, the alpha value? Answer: 12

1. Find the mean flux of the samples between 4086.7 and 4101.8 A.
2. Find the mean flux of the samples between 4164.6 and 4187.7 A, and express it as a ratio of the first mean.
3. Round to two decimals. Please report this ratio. 0.99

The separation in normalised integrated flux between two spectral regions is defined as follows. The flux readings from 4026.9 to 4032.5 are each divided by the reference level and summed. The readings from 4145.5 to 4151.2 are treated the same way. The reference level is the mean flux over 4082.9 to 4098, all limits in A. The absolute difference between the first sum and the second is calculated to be 0.2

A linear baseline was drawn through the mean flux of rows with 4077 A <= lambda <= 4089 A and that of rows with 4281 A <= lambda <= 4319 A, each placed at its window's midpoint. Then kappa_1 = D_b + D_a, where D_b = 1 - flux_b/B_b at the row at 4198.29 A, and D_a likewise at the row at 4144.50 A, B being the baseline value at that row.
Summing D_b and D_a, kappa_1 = -0.07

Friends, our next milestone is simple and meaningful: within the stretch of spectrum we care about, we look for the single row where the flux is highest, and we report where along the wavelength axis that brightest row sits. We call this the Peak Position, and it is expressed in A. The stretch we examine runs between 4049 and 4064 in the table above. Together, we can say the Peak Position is 4050.16 A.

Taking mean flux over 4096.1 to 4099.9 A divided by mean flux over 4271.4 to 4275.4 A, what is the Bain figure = 1.08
